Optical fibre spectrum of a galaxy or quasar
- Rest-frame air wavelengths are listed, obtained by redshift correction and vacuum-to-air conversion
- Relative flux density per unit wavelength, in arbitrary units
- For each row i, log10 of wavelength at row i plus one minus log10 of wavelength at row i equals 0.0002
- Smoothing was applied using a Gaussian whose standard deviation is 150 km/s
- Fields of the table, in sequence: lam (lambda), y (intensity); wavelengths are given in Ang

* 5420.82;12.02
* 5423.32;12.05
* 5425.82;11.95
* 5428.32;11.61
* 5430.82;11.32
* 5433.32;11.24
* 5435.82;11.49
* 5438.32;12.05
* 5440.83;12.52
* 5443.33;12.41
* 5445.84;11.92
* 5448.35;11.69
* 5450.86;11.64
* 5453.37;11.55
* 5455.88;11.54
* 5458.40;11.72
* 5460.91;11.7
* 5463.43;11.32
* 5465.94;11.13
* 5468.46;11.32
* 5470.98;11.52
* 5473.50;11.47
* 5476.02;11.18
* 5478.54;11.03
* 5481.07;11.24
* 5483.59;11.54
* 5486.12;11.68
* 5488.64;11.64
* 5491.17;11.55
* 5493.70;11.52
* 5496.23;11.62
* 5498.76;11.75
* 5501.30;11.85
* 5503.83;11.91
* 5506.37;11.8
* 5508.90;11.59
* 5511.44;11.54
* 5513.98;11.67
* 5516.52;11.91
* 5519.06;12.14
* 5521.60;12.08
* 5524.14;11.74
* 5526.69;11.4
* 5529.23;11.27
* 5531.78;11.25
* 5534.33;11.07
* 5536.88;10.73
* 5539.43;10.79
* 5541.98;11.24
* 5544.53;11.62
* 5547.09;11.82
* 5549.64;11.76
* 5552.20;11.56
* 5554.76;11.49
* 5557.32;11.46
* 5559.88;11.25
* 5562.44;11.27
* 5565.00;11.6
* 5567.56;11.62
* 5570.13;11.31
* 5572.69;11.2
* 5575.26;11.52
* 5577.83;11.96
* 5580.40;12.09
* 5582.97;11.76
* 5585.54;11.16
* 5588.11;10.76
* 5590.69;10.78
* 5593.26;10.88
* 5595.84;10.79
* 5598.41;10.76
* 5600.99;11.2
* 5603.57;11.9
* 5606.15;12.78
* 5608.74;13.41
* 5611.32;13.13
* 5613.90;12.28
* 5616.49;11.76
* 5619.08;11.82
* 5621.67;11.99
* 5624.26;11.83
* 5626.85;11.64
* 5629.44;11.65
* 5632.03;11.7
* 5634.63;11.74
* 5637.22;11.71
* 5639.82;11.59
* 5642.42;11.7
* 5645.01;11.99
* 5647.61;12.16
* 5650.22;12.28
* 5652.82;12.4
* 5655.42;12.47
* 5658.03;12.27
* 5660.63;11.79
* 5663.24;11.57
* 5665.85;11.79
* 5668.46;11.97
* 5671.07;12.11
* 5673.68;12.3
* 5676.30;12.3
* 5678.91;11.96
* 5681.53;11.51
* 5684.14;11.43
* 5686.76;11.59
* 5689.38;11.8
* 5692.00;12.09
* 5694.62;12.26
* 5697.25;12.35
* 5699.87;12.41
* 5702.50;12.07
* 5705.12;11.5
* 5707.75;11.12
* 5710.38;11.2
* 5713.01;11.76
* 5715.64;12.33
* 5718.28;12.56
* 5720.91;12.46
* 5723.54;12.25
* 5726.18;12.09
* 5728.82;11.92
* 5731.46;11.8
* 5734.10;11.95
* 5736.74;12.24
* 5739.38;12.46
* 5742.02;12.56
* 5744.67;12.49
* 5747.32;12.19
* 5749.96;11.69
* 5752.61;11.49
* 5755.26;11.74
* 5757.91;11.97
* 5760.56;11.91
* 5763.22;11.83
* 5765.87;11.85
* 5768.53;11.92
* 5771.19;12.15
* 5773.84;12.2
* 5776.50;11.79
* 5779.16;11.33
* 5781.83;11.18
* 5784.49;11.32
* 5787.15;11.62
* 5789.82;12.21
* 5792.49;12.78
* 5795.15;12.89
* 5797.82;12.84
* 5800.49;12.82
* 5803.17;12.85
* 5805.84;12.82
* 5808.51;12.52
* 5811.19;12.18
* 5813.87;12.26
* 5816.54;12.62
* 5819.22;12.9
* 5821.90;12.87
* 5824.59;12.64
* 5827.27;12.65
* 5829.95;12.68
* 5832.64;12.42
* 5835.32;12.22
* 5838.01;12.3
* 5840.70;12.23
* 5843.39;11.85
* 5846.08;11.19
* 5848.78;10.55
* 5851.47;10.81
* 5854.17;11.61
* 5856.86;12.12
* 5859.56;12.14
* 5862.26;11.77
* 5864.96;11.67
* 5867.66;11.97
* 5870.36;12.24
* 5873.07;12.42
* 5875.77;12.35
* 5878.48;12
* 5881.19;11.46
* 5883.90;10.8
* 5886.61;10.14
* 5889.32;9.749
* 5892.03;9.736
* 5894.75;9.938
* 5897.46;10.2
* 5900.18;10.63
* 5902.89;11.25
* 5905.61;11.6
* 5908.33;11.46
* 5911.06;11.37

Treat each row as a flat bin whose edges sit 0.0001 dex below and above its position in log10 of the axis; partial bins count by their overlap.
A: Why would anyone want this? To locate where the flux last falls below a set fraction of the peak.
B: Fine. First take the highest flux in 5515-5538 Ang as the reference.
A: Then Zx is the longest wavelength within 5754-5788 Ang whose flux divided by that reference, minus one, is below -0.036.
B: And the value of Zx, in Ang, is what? 5787.15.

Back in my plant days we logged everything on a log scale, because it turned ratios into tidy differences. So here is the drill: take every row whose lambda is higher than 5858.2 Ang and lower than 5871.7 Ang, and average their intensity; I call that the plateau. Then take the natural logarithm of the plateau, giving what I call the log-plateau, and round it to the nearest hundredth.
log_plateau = 2.48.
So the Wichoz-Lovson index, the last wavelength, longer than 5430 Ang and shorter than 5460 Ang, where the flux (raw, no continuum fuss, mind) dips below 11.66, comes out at 5455.88 Ang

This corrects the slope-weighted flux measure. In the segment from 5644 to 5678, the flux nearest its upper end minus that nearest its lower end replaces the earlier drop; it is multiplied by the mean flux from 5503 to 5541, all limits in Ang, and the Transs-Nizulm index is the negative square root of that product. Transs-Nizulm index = -1.89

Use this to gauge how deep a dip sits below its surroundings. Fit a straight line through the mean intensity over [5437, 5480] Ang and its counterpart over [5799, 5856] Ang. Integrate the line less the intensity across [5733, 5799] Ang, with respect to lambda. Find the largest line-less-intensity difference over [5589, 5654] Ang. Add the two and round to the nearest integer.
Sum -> 9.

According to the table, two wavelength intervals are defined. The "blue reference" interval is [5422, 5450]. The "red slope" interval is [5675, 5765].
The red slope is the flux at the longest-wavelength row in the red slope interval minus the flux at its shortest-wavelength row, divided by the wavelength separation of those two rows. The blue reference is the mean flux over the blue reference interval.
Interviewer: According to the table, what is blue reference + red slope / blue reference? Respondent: 11.8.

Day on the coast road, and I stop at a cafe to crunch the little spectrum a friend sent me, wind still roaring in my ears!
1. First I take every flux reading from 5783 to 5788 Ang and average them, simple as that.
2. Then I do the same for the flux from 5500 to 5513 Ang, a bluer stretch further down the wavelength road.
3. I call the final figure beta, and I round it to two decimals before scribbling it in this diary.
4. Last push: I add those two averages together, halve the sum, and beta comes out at 11.60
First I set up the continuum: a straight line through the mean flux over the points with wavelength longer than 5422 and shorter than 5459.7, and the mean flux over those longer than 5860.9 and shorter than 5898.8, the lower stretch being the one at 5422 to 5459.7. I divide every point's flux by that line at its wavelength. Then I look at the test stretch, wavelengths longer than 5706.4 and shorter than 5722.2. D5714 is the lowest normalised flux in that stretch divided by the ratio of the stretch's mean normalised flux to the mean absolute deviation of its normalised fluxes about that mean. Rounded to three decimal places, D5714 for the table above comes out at 0.045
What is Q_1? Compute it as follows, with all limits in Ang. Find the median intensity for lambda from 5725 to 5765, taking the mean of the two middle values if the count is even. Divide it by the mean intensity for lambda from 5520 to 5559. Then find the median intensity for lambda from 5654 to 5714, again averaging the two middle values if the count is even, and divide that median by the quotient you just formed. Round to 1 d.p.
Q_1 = 11.4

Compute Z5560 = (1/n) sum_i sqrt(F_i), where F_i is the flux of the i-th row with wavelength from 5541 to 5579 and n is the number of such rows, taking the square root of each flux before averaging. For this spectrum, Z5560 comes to 3.39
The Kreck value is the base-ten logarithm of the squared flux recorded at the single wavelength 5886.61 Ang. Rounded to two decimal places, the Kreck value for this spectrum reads 2.01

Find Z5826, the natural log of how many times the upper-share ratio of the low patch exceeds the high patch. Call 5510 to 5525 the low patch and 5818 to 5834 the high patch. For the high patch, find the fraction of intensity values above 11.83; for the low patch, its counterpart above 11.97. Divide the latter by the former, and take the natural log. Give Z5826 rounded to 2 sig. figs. -1.1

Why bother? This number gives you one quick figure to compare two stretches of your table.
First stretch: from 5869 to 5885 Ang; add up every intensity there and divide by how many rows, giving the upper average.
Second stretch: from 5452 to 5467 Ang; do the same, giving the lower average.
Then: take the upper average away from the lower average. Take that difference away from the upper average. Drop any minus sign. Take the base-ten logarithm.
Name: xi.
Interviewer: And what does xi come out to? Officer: 1.09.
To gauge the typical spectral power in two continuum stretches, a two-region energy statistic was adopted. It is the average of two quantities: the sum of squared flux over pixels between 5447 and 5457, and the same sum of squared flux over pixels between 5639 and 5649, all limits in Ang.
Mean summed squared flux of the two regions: 551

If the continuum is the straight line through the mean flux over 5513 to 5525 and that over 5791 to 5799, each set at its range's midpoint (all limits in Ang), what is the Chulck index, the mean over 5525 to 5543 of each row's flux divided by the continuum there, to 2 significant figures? 0.93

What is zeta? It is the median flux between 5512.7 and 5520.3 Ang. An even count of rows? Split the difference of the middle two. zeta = 11.9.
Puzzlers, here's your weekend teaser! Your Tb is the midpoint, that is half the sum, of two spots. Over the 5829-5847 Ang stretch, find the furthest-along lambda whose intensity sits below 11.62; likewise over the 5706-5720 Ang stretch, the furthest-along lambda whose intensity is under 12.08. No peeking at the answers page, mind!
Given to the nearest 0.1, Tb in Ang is 5779.5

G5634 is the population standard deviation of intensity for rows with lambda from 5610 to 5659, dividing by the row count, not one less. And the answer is 0.38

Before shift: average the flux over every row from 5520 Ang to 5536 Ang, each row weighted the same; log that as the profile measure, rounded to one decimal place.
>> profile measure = 11.5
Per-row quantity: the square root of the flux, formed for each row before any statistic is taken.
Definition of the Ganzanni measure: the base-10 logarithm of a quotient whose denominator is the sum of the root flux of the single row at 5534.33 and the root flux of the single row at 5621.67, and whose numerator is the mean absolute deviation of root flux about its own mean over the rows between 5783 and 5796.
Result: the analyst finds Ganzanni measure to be -1.93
